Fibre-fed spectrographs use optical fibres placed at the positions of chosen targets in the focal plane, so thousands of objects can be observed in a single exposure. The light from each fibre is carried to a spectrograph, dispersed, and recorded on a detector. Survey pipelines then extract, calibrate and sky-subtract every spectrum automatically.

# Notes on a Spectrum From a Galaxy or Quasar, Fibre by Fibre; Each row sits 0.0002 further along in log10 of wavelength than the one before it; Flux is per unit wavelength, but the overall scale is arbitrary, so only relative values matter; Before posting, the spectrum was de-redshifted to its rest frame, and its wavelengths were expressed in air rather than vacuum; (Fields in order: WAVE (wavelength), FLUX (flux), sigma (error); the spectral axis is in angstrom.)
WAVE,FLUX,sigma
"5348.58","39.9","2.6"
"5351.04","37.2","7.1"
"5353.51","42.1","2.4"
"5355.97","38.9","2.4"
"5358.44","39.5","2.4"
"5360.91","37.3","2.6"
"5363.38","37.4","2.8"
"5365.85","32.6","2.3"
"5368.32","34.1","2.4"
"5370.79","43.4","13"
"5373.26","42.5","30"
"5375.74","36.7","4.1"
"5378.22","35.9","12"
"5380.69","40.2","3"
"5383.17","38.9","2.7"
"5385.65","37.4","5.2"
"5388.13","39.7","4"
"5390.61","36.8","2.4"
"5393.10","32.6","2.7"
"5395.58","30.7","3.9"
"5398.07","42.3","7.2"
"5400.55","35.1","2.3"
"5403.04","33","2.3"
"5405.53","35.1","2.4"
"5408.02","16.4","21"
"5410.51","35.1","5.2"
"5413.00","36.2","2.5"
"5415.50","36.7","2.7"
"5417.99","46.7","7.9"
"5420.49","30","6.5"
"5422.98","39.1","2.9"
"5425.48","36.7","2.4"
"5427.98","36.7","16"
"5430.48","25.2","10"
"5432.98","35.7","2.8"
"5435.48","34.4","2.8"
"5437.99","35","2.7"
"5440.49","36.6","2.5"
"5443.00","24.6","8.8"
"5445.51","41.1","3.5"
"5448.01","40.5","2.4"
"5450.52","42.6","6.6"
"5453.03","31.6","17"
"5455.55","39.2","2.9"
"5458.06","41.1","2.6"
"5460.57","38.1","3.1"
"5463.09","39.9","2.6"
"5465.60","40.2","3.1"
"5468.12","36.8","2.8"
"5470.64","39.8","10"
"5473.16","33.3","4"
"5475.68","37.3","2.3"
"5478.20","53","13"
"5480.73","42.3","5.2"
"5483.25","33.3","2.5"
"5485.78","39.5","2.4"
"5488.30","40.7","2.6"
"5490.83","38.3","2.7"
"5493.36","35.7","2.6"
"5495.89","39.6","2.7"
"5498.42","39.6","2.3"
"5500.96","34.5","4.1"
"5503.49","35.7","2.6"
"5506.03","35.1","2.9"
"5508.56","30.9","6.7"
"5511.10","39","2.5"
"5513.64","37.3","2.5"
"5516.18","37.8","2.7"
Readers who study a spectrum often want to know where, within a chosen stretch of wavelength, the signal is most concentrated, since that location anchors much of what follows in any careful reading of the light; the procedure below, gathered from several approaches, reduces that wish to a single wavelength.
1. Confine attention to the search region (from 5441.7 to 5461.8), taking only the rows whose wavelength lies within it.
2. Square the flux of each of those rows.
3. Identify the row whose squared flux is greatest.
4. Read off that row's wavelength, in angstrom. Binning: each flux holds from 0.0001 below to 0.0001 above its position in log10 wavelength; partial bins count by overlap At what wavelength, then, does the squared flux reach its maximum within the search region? 5450.52 angstrom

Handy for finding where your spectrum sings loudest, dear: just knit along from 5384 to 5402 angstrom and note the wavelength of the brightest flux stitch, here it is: 5398.07 angstrom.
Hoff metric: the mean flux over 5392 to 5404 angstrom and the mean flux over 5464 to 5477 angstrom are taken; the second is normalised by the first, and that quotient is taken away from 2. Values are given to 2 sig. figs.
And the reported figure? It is 0.92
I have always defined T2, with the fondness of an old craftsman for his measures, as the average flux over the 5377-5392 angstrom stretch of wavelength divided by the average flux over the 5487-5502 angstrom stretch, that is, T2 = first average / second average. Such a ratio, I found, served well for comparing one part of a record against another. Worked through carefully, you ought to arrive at 1.00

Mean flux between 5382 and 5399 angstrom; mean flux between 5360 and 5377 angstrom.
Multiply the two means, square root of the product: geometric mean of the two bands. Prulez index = 37.3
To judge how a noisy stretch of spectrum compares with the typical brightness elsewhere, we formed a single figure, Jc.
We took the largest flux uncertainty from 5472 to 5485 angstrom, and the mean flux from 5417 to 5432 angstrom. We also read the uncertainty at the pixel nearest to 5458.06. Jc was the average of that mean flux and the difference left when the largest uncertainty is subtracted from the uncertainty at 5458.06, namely 13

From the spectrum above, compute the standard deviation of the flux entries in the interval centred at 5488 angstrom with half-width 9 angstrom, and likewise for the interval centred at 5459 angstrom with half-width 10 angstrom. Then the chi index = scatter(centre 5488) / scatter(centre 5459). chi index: 0.9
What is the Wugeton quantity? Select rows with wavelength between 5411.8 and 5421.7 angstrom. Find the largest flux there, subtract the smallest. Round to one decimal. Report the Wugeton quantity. 16.7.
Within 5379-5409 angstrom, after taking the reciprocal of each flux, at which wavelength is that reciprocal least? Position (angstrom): 5398.07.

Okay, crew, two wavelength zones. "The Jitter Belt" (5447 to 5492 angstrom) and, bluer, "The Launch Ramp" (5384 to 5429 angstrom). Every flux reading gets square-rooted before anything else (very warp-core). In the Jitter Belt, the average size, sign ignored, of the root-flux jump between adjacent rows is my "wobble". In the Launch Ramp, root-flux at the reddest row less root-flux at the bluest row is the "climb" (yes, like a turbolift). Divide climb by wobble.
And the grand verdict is -0.14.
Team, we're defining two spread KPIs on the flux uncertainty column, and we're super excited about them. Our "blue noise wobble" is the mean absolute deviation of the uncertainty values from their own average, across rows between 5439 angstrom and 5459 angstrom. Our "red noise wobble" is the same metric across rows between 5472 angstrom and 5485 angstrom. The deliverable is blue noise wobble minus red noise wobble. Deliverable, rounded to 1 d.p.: 0.7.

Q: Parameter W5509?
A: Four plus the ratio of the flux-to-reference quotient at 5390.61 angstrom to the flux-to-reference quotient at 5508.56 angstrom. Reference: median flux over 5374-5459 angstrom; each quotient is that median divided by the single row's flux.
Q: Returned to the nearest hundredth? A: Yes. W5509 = 4.84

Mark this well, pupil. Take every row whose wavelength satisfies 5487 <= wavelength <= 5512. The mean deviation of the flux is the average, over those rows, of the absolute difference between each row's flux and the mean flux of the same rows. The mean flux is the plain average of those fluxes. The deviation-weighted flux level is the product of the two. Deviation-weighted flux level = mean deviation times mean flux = 93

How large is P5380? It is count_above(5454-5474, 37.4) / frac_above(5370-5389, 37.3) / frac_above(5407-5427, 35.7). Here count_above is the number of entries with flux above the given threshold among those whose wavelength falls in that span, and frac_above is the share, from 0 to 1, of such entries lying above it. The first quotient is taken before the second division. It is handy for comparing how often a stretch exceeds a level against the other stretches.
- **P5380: 12.8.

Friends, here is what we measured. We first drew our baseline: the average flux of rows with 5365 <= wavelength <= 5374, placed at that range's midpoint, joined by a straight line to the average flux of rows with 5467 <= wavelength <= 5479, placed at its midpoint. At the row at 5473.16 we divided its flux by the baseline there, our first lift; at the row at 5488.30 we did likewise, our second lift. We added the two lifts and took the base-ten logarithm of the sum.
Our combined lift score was 0.27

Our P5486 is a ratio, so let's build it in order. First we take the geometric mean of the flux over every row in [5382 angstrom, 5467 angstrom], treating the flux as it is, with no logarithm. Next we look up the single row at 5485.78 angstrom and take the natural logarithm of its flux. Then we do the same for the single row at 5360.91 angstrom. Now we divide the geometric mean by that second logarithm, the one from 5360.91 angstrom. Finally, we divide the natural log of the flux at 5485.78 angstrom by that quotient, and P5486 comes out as 0.376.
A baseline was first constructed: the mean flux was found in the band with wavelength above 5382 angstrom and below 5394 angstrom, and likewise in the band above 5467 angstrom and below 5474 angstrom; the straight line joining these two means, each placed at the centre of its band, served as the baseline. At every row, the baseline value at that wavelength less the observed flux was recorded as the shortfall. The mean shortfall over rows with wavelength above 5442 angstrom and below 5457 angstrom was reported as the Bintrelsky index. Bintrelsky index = 0.1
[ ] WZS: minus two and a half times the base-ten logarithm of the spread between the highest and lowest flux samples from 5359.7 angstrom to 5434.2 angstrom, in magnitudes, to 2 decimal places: -3.70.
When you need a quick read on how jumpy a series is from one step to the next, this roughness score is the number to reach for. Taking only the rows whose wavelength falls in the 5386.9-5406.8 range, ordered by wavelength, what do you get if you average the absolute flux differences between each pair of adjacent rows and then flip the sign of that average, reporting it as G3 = -5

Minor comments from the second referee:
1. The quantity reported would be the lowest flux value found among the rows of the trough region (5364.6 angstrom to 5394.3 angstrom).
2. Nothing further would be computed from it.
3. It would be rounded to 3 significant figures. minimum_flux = 32.6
